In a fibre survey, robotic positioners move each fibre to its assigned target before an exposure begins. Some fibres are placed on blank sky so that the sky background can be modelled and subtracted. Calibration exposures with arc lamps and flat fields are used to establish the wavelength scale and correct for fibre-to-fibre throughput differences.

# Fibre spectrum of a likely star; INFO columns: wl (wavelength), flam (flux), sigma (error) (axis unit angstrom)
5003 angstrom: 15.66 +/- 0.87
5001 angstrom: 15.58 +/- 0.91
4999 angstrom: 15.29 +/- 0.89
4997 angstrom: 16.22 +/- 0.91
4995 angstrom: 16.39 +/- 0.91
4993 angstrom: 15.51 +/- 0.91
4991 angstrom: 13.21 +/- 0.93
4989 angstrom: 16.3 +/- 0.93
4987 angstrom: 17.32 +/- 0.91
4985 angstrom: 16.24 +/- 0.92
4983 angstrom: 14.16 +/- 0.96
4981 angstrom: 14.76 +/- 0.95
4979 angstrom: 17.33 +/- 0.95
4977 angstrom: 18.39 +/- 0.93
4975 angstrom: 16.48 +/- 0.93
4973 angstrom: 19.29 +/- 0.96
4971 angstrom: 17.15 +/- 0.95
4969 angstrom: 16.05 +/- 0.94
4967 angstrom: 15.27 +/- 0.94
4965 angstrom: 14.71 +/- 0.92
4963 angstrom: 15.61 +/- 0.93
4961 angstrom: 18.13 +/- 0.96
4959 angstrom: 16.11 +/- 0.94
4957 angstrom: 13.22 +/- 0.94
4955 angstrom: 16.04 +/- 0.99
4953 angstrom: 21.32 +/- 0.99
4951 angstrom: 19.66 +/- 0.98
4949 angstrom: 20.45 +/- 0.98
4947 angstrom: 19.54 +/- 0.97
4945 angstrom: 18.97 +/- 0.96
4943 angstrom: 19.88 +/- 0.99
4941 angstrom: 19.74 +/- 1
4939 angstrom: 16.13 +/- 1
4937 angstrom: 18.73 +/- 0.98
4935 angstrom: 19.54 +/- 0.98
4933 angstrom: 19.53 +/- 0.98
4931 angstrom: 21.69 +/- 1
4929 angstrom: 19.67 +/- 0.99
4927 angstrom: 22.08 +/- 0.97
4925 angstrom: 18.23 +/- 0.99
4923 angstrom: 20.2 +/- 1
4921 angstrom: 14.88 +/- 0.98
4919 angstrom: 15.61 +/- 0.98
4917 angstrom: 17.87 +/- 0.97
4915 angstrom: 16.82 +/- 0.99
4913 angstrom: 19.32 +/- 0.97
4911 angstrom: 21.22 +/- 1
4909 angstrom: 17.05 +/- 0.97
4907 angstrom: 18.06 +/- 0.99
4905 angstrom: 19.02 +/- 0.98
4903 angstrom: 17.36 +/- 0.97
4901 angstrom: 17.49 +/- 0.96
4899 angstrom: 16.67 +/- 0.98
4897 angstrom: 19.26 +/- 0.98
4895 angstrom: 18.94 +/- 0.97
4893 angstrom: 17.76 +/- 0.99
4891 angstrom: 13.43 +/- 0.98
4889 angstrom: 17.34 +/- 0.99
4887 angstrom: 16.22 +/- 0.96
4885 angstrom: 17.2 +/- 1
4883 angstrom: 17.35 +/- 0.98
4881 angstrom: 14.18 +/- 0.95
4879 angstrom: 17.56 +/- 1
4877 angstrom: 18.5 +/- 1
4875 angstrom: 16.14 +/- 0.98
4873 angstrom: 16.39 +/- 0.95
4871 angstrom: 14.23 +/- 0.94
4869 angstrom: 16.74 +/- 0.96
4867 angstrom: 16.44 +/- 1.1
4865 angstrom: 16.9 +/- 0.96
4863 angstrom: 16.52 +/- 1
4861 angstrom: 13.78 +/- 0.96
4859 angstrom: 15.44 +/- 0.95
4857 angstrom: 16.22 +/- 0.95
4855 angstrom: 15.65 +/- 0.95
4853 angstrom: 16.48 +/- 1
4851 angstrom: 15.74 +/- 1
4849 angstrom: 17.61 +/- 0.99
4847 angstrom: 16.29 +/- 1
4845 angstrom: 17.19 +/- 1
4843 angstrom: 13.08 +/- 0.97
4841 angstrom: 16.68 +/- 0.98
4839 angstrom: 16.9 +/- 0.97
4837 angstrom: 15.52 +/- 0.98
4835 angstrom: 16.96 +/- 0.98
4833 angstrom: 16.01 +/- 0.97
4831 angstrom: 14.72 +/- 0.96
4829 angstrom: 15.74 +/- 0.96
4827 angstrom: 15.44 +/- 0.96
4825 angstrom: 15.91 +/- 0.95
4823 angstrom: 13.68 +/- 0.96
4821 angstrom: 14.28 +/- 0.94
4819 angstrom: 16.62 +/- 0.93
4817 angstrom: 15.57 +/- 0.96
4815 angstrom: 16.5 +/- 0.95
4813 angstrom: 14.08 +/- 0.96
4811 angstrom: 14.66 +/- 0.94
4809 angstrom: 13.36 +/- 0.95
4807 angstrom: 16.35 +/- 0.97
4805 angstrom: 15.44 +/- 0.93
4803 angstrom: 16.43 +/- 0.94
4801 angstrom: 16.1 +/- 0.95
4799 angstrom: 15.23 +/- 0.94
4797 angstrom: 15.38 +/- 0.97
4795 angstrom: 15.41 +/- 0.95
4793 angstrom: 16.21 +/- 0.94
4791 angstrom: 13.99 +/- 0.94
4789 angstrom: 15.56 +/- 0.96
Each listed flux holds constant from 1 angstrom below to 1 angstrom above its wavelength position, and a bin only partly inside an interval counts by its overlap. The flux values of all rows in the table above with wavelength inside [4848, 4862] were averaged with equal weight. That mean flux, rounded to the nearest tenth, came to 15.8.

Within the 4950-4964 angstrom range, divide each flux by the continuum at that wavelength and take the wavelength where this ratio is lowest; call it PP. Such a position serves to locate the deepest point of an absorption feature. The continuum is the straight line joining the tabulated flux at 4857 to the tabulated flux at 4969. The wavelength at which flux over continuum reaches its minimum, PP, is 4957 angstrom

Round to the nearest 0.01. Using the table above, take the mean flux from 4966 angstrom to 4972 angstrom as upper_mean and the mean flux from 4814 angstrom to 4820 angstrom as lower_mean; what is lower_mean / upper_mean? 1.00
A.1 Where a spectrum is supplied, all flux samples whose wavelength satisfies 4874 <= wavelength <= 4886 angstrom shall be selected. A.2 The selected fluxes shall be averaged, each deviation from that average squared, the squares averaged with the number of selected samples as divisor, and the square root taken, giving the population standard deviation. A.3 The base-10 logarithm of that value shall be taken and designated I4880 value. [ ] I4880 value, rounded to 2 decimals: 0.14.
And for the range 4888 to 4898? 0.32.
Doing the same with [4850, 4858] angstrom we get -0.47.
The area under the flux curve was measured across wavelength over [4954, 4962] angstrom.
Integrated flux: 127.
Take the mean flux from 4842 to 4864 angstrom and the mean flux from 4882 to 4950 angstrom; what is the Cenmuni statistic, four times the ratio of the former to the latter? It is 3.5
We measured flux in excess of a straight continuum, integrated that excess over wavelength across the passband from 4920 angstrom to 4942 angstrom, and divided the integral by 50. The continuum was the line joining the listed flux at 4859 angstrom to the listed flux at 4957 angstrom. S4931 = 2.3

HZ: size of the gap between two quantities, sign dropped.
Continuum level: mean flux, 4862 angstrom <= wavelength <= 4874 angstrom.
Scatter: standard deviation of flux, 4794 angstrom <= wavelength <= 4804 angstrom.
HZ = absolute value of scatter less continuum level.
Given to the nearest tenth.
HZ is 15.7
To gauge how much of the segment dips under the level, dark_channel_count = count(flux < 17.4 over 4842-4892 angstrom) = 22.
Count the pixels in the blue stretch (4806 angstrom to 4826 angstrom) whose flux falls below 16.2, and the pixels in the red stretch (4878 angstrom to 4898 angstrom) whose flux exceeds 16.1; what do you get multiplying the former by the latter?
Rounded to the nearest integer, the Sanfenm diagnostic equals 56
